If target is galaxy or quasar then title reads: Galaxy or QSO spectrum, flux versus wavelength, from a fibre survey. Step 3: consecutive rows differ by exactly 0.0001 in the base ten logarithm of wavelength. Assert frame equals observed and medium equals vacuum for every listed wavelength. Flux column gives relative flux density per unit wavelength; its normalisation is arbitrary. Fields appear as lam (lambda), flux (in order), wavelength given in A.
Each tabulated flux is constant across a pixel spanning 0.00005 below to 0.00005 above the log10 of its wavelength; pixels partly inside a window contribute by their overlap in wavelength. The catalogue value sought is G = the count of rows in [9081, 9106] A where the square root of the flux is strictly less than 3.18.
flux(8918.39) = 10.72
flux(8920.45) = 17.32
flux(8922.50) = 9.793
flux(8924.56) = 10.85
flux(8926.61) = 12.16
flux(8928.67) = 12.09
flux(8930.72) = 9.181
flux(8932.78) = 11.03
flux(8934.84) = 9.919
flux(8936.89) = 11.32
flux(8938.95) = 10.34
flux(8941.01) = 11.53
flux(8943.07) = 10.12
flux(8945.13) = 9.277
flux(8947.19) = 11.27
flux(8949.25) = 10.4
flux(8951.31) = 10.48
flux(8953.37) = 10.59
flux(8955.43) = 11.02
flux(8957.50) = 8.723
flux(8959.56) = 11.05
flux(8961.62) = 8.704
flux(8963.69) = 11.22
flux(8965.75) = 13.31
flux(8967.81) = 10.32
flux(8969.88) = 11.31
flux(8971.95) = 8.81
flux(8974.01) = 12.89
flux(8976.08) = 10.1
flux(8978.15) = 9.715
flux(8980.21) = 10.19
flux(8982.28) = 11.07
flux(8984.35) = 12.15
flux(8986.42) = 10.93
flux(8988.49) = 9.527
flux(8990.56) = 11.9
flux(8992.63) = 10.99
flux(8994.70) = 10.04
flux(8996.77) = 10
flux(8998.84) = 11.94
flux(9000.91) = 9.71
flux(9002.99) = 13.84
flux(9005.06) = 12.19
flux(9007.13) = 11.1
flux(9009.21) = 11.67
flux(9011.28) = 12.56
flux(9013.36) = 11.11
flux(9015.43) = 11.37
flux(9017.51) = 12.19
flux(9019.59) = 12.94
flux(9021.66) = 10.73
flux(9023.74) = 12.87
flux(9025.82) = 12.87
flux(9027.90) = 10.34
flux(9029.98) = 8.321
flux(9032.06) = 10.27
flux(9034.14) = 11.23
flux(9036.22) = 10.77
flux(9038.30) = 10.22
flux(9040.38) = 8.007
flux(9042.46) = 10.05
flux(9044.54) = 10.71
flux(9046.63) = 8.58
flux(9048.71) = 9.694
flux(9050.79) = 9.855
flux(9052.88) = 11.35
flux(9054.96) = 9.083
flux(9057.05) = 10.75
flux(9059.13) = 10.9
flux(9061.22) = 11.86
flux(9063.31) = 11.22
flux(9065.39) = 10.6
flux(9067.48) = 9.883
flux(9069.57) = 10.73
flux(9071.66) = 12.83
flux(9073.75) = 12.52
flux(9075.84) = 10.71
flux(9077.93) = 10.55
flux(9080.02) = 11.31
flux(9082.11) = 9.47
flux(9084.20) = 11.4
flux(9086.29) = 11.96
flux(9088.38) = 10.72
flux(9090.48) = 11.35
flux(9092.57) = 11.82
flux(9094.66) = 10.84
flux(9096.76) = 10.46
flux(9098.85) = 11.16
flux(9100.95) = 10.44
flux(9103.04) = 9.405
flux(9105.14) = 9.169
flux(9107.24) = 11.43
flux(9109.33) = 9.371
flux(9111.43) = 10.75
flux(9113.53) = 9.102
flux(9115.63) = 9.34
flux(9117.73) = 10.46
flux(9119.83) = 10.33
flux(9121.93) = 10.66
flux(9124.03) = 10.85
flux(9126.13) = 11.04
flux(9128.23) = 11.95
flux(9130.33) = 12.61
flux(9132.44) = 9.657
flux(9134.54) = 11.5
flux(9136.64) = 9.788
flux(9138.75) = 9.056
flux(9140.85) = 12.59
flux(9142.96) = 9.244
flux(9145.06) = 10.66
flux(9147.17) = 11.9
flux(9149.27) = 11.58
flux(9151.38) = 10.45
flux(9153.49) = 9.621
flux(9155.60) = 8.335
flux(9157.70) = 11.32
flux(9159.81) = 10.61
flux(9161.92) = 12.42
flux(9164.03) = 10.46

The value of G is 3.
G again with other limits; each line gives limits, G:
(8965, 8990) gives 4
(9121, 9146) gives 4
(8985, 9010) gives 4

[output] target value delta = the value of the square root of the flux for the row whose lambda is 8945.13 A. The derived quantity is 3.05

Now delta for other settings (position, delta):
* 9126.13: 3.32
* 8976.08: 3.18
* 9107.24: 3.38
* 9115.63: 3.06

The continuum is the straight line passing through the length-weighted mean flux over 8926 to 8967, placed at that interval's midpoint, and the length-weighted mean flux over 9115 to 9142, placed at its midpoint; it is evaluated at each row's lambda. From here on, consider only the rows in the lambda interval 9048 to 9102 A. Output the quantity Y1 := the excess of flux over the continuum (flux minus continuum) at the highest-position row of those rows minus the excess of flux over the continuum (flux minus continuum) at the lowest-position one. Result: 0.7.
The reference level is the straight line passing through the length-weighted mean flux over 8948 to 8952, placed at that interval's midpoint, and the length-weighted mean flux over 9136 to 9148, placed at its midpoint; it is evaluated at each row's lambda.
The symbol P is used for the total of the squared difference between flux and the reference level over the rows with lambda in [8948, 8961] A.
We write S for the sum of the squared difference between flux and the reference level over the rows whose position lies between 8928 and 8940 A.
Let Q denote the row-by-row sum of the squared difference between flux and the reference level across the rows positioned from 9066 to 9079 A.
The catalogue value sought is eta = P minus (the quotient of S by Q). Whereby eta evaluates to 3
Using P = 4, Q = 10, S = 6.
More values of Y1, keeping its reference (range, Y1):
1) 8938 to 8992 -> 1.5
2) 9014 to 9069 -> -1.5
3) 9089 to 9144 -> -2.1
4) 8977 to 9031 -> -1.4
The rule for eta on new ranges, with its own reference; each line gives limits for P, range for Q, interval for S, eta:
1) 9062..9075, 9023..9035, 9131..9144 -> 10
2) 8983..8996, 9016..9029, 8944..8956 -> 6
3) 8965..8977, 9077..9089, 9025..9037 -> 15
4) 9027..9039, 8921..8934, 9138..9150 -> 4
